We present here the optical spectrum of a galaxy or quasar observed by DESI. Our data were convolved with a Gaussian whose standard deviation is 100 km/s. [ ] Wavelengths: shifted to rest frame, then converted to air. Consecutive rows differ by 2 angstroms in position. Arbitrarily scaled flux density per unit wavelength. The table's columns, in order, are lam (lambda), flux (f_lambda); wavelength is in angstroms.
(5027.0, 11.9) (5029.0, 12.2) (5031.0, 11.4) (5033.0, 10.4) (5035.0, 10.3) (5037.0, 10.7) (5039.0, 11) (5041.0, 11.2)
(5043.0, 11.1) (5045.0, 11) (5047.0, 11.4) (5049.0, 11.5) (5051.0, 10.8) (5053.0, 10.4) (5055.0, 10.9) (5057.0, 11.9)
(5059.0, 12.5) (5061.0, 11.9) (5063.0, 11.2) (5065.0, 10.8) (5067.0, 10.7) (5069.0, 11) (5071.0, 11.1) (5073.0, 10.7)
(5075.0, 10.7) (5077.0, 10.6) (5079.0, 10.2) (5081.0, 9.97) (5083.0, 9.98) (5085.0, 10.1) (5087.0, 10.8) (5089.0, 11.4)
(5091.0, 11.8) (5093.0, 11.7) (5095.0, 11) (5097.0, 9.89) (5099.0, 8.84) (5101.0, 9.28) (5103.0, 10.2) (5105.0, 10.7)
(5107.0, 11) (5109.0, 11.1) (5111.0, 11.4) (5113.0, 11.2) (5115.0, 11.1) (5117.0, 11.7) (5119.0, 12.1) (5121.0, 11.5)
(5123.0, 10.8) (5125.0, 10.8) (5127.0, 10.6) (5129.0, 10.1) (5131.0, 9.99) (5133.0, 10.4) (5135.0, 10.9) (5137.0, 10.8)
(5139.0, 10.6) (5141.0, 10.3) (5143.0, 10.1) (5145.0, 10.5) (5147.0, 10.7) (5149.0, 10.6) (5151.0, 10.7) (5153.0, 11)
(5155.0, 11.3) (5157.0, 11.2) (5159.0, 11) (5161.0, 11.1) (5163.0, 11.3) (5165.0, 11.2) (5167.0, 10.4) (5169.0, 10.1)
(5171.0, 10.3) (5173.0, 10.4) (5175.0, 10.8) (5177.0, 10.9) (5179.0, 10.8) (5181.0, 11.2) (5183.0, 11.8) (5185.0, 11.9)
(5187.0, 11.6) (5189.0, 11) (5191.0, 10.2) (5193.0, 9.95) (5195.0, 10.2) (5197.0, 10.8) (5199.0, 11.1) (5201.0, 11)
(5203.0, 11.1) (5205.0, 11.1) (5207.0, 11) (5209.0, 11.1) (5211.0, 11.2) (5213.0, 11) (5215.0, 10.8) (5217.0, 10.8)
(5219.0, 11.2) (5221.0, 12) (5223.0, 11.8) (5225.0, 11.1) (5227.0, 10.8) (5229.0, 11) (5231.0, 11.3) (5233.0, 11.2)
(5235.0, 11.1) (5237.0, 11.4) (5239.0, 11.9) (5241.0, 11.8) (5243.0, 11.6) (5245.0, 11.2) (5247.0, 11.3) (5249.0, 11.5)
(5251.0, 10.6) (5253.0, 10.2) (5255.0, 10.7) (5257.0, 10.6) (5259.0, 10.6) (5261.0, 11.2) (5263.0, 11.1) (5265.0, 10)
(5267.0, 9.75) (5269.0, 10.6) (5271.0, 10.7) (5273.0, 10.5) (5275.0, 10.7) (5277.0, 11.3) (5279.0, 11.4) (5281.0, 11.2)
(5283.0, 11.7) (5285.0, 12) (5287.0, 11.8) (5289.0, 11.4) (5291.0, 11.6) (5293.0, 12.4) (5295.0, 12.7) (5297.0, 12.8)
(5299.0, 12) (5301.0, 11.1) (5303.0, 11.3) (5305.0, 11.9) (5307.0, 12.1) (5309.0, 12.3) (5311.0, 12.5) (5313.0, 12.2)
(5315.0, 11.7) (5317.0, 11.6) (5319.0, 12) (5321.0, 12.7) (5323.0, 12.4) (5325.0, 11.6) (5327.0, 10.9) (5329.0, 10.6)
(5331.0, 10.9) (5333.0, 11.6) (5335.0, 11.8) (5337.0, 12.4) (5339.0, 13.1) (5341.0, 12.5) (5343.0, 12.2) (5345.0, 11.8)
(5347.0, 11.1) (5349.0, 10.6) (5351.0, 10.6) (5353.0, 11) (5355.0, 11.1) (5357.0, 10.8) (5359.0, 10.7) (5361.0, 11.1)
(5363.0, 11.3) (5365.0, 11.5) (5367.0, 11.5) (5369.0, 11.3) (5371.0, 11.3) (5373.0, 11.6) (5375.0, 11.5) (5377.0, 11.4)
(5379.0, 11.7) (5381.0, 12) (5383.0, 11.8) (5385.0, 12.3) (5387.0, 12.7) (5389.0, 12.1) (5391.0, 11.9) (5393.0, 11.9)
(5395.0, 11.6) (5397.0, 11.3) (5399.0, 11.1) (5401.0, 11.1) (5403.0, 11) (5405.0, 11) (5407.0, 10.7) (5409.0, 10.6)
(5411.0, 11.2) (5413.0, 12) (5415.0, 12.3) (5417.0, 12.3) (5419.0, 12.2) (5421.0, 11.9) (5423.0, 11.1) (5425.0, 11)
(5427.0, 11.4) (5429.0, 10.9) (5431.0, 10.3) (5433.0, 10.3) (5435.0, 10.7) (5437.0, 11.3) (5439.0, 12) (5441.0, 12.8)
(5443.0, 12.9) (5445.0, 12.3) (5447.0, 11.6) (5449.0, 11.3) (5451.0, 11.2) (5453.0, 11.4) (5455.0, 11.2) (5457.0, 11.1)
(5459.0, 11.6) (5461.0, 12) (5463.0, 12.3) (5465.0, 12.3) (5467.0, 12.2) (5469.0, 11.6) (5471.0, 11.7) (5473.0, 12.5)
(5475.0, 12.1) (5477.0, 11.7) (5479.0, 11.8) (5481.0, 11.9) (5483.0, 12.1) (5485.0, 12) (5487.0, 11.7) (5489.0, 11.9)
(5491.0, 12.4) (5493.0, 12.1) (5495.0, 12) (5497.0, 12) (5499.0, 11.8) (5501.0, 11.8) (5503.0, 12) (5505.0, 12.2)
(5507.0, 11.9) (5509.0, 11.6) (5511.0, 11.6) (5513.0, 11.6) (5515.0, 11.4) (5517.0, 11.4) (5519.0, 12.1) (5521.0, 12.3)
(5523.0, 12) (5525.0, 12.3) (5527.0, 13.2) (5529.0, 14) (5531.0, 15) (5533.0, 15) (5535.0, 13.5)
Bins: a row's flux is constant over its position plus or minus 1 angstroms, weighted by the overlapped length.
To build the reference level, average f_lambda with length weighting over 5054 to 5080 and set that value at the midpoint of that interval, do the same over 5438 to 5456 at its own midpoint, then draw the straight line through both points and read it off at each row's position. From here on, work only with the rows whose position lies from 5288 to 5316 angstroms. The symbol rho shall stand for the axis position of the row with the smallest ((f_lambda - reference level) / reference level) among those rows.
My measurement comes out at 5301.0 angstroms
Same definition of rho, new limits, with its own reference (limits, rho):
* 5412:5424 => 5423.0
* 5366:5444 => 5433.0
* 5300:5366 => 5351.0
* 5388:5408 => 5407.0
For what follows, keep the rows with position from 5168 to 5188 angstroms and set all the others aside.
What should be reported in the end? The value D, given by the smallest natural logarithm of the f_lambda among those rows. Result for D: 2.31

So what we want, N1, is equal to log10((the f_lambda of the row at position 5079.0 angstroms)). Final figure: 1.01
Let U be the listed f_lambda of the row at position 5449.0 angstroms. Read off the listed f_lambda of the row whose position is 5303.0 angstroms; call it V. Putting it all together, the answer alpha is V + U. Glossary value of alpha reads 22.6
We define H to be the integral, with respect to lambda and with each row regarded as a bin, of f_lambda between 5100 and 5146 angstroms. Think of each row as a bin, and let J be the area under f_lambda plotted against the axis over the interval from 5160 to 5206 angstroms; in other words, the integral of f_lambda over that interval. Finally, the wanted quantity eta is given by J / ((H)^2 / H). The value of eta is 1.01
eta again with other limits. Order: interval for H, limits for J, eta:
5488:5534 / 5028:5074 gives 0.90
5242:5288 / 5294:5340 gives 1.09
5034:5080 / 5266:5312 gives 1.05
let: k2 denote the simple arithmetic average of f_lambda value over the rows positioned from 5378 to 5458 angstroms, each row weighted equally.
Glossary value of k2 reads 11.5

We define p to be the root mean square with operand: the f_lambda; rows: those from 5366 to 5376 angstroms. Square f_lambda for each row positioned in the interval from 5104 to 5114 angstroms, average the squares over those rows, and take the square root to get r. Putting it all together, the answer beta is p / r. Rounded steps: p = 11.4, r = 11.1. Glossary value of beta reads 1.03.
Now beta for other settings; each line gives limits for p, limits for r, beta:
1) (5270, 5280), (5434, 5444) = 0.91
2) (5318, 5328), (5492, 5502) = 1.00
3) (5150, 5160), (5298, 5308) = 0.94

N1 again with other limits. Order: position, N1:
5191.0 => 1.01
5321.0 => 1.10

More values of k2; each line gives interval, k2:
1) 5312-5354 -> 11.7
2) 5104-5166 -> 10.9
